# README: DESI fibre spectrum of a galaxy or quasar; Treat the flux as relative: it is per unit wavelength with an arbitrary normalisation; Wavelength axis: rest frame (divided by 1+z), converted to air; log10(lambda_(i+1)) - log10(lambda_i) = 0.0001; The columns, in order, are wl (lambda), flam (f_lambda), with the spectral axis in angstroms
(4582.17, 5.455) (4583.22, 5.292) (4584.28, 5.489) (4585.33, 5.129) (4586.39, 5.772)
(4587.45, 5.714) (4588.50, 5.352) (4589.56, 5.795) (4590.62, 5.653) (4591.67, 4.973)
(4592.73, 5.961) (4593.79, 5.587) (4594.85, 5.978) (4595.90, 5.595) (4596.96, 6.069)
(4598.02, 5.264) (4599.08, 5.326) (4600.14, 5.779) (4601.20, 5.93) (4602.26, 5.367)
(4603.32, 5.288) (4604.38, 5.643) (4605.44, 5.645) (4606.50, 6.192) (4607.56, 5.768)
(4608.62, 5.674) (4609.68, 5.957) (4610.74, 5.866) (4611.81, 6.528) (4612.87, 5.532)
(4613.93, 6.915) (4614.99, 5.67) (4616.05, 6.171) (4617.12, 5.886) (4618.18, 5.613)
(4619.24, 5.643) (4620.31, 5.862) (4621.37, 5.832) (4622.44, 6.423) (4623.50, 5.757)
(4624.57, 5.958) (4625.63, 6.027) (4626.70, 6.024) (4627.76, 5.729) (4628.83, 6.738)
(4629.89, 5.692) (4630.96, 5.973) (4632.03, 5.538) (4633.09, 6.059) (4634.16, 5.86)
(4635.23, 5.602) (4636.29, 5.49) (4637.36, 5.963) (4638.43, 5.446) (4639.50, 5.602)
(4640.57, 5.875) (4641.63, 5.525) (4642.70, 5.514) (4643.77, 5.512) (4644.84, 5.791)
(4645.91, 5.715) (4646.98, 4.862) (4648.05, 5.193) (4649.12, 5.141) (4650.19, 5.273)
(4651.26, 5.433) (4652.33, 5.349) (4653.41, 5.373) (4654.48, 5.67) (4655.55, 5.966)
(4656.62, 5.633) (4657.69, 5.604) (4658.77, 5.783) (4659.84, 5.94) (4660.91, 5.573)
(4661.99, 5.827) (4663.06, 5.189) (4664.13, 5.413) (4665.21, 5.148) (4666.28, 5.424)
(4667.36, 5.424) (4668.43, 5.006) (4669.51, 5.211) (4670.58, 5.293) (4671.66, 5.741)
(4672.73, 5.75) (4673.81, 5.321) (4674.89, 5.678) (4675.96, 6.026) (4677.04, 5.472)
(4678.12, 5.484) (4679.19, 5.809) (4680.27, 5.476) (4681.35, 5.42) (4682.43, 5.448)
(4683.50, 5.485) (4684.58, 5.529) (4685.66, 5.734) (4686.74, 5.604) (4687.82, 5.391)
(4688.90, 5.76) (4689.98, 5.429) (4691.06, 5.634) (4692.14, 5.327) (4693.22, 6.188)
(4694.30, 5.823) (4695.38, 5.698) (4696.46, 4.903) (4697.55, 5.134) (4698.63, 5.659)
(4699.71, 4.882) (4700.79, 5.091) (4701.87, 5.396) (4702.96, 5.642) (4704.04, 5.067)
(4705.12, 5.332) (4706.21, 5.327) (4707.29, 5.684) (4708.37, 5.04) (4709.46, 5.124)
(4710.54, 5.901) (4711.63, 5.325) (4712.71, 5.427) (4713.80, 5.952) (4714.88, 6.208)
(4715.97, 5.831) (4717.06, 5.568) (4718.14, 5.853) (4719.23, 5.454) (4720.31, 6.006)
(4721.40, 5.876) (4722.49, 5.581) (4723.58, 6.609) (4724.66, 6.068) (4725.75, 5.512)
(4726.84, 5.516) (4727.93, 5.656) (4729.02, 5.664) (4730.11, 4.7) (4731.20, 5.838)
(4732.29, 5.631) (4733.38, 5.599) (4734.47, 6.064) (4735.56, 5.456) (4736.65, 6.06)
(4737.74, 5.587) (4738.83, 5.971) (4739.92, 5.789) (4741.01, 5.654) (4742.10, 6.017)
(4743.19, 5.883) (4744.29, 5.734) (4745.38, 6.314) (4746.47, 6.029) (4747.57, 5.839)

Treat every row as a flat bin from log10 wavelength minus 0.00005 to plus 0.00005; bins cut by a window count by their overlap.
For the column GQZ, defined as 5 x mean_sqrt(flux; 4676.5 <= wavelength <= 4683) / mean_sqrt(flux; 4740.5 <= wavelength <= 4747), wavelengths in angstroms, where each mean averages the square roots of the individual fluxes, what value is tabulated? 4.82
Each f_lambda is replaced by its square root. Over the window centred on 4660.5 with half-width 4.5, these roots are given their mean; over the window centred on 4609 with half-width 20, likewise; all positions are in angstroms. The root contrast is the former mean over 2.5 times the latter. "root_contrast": 0.393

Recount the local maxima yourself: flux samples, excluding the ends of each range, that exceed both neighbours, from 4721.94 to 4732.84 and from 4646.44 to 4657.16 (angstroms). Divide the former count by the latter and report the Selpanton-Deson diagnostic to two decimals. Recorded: 1.00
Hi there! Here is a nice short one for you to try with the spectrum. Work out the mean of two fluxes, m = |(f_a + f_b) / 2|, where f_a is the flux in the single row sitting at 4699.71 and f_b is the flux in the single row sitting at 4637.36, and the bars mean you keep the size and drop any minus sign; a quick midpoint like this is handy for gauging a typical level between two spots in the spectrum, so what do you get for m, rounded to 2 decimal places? 5.42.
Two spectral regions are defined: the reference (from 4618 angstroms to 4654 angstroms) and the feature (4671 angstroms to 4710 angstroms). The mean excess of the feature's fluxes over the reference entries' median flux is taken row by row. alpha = -0.18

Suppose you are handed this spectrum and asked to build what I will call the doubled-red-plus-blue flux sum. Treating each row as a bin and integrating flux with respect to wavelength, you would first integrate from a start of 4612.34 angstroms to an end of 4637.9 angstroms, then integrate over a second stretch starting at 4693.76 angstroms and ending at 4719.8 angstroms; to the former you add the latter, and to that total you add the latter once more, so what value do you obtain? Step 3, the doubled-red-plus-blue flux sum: 436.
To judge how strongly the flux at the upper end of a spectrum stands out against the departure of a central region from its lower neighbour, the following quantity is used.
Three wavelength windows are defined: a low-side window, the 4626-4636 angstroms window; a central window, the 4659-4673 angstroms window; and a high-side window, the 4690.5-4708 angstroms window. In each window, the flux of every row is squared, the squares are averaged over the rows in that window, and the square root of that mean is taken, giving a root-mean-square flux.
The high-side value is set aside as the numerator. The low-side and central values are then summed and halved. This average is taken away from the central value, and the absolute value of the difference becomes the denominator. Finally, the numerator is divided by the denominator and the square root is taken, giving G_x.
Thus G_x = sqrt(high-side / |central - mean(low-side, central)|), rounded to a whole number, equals 5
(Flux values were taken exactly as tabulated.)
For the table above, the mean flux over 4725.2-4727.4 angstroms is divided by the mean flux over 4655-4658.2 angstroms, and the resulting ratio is 0.96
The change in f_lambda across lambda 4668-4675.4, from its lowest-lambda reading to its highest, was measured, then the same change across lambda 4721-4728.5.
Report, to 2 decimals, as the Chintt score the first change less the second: 0.89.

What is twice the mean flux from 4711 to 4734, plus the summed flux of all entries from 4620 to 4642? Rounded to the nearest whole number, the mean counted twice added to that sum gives 134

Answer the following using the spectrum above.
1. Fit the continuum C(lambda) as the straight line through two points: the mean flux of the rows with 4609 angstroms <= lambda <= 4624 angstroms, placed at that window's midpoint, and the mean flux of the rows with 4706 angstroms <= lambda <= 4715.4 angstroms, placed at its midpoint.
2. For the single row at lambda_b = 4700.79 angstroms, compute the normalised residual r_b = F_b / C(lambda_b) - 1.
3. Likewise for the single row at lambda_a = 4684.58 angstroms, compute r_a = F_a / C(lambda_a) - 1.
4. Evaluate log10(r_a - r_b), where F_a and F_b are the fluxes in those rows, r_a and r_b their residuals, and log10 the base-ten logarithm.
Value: -1.18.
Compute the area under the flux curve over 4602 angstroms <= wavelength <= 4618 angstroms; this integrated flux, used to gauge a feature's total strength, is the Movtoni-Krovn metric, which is 94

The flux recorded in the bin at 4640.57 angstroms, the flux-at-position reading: 5.875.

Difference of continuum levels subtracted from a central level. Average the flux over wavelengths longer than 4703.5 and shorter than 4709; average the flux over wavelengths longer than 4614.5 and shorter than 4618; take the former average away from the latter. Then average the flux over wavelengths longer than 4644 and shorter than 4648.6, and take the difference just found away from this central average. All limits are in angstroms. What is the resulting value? 4.8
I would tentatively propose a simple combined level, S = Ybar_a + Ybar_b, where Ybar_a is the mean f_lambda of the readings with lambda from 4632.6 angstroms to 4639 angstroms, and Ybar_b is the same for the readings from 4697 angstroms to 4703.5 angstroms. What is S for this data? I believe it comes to 11.0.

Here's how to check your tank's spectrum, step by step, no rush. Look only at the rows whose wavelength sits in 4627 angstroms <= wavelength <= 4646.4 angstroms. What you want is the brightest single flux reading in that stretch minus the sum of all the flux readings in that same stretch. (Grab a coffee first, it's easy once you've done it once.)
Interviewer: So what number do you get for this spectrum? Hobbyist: -97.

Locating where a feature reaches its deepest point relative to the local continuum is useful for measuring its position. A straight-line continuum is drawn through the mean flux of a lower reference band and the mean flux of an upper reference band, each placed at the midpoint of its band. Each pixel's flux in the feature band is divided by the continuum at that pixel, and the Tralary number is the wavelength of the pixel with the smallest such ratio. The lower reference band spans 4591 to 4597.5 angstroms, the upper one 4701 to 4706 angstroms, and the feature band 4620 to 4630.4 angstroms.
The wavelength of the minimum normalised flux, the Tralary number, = 4629.89 angstroms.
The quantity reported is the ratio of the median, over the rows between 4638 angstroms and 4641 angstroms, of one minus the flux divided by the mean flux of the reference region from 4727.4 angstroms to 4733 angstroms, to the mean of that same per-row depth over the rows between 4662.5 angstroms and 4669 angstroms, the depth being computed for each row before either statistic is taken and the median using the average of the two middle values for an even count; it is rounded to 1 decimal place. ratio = -0.5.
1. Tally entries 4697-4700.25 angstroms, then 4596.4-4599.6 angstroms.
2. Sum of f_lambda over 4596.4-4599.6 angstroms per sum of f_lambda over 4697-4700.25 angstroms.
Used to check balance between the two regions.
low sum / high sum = 1.06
